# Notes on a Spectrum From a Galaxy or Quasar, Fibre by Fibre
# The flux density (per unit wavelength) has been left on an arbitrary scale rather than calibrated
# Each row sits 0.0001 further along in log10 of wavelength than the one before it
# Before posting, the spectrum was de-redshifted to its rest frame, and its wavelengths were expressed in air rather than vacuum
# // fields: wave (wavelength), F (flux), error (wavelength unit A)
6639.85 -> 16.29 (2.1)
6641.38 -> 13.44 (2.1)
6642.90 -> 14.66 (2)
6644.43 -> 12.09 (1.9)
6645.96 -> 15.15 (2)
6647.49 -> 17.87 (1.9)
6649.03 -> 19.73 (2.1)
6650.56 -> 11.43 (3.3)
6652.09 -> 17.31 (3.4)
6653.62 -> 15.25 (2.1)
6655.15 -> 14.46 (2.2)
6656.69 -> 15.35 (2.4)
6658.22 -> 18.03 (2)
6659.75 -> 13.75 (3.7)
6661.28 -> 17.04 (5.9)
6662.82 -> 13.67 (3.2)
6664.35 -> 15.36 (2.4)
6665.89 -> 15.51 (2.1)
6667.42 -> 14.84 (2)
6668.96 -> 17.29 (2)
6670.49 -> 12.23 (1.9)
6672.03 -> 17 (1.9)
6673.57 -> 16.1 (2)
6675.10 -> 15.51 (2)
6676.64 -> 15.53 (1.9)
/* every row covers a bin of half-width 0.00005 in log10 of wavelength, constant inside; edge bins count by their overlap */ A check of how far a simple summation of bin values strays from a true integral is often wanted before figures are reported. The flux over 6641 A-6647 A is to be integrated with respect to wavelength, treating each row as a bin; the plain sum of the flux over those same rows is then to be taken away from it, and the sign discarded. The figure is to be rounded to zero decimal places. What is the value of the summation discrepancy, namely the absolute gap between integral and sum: 29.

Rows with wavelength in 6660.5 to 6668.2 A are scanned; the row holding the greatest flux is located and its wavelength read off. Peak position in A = 6661.28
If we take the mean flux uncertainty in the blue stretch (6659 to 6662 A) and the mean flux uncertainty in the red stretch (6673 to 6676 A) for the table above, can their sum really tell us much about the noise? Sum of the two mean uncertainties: 6.8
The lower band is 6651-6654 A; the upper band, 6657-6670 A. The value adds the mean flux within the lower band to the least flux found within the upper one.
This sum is 30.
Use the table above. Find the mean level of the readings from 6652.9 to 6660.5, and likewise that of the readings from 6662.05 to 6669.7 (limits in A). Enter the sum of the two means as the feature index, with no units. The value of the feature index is 30.7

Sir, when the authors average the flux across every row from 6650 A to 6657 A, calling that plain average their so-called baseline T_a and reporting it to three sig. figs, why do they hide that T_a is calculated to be 14.8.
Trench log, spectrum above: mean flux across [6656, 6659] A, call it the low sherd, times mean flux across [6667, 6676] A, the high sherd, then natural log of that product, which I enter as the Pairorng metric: 5.56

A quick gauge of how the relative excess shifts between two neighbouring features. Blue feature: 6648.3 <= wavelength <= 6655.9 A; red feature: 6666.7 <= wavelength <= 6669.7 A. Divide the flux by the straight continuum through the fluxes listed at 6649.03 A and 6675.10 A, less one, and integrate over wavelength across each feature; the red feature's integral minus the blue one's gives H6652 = 1.3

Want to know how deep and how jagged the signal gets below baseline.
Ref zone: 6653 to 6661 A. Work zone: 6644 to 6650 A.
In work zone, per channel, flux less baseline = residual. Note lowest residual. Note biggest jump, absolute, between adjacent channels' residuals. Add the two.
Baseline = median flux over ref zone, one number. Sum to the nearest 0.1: -0.1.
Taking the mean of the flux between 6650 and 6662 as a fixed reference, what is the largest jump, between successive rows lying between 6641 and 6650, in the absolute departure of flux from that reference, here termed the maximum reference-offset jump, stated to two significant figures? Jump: 3.1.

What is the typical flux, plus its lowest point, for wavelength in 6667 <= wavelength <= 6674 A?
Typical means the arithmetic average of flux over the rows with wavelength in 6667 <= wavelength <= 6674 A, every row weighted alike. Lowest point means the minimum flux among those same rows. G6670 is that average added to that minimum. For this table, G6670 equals 27.7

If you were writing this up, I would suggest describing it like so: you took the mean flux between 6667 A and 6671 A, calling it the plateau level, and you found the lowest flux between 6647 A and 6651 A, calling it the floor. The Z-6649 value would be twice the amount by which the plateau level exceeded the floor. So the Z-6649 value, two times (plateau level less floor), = 7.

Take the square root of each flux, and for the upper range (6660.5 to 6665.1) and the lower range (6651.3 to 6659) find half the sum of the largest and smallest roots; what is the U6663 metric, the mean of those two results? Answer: 3.97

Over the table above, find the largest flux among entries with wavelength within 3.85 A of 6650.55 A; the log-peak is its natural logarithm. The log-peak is 2.98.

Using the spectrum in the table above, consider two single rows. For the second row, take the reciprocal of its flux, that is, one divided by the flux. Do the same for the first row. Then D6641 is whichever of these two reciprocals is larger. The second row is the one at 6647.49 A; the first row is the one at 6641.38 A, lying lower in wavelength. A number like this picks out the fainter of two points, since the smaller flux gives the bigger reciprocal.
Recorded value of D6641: 0.074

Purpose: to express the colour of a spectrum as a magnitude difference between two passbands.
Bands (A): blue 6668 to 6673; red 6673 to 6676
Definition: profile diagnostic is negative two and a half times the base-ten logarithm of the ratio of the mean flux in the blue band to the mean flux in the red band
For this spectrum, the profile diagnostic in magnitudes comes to 0.02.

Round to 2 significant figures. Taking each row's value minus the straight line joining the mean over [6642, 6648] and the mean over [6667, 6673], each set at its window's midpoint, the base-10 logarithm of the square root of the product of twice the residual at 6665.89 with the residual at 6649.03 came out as 0.17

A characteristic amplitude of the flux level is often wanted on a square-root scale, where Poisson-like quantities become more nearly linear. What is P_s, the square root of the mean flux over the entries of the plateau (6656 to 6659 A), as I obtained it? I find 4.09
